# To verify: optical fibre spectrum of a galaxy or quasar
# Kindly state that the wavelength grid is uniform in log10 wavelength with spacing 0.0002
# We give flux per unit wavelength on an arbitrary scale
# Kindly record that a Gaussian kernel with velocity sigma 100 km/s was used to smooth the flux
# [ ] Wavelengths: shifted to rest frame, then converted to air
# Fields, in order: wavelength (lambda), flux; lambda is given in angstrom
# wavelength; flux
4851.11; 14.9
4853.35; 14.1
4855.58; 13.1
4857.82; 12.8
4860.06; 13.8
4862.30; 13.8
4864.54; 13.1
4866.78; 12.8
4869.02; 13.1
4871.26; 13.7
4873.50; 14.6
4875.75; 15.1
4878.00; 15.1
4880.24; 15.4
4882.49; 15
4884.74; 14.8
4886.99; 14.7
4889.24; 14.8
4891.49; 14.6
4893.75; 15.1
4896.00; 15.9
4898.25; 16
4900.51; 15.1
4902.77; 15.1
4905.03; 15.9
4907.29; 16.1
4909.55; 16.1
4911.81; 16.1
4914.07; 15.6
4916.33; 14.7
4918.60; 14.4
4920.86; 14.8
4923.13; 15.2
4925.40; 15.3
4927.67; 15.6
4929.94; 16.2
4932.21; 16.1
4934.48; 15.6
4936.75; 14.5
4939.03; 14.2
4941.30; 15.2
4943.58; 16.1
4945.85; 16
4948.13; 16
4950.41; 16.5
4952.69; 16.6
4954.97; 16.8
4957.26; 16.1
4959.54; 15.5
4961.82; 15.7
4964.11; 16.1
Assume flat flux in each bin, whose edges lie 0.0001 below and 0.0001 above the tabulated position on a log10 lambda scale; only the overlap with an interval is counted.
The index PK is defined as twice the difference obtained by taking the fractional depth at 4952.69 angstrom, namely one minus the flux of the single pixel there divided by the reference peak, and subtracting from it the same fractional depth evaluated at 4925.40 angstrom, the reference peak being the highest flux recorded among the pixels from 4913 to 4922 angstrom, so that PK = -0.17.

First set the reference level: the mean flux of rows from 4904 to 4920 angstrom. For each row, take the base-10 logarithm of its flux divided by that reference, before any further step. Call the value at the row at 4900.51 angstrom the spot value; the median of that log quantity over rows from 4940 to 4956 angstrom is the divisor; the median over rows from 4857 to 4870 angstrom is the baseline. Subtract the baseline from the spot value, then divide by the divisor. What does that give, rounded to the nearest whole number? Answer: 4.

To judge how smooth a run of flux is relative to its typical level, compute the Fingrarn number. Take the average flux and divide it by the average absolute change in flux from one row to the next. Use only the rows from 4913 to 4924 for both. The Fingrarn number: 30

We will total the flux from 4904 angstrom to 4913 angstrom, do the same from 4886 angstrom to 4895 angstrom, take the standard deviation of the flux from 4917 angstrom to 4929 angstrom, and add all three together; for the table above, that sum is 124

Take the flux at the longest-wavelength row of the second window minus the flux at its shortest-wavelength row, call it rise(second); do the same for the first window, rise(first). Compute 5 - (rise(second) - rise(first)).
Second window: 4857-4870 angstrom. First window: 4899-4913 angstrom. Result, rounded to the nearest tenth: 5.7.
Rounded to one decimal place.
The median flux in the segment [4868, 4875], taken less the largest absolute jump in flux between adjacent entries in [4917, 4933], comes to 13.1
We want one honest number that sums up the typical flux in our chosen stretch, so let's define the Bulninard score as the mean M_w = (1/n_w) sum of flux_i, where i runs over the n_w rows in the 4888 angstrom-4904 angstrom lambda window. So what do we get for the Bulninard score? 15.2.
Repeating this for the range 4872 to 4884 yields 15.0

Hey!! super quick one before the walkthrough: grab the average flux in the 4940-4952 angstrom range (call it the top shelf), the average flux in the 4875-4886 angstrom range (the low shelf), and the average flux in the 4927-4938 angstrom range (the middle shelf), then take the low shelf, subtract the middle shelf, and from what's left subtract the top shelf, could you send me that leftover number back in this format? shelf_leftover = -16.5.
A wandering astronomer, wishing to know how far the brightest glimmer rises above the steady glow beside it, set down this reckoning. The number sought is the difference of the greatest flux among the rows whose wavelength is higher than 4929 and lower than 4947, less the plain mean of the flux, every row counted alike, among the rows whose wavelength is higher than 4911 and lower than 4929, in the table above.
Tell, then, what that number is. 1.0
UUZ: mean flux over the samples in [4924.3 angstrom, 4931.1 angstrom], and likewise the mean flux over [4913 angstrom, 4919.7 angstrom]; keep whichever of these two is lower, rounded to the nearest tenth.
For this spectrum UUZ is 14.9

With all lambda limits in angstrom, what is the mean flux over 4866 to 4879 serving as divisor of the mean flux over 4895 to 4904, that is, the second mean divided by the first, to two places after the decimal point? 1.10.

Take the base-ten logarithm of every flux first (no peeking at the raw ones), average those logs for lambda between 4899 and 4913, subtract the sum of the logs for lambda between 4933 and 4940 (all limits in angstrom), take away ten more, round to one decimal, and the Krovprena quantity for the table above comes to -12.3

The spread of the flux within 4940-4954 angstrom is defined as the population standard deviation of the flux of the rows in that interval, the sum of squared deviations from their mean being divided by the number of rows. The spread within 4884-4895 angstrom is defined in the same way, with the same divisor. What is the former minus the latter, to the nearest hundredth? 0.29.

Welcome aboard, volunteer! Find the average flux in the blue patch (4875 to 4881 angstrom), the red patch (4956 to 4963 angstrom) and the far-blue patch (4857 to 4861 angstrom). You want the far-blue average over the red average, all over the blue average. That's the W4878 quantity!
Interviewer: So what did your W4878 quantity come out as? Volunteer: 0.055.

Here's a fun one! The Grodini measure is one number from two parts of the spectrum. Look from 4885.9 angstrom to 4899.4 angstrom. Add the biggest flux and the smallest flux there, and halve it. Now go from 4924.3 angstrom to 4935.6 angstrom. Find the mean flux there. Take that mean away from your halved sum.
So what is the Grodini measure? -0.5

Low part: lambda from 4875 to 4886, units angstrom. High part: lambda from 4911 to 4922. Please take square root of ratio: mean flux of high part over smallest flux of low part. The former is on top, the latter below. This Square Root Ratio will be 1.01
